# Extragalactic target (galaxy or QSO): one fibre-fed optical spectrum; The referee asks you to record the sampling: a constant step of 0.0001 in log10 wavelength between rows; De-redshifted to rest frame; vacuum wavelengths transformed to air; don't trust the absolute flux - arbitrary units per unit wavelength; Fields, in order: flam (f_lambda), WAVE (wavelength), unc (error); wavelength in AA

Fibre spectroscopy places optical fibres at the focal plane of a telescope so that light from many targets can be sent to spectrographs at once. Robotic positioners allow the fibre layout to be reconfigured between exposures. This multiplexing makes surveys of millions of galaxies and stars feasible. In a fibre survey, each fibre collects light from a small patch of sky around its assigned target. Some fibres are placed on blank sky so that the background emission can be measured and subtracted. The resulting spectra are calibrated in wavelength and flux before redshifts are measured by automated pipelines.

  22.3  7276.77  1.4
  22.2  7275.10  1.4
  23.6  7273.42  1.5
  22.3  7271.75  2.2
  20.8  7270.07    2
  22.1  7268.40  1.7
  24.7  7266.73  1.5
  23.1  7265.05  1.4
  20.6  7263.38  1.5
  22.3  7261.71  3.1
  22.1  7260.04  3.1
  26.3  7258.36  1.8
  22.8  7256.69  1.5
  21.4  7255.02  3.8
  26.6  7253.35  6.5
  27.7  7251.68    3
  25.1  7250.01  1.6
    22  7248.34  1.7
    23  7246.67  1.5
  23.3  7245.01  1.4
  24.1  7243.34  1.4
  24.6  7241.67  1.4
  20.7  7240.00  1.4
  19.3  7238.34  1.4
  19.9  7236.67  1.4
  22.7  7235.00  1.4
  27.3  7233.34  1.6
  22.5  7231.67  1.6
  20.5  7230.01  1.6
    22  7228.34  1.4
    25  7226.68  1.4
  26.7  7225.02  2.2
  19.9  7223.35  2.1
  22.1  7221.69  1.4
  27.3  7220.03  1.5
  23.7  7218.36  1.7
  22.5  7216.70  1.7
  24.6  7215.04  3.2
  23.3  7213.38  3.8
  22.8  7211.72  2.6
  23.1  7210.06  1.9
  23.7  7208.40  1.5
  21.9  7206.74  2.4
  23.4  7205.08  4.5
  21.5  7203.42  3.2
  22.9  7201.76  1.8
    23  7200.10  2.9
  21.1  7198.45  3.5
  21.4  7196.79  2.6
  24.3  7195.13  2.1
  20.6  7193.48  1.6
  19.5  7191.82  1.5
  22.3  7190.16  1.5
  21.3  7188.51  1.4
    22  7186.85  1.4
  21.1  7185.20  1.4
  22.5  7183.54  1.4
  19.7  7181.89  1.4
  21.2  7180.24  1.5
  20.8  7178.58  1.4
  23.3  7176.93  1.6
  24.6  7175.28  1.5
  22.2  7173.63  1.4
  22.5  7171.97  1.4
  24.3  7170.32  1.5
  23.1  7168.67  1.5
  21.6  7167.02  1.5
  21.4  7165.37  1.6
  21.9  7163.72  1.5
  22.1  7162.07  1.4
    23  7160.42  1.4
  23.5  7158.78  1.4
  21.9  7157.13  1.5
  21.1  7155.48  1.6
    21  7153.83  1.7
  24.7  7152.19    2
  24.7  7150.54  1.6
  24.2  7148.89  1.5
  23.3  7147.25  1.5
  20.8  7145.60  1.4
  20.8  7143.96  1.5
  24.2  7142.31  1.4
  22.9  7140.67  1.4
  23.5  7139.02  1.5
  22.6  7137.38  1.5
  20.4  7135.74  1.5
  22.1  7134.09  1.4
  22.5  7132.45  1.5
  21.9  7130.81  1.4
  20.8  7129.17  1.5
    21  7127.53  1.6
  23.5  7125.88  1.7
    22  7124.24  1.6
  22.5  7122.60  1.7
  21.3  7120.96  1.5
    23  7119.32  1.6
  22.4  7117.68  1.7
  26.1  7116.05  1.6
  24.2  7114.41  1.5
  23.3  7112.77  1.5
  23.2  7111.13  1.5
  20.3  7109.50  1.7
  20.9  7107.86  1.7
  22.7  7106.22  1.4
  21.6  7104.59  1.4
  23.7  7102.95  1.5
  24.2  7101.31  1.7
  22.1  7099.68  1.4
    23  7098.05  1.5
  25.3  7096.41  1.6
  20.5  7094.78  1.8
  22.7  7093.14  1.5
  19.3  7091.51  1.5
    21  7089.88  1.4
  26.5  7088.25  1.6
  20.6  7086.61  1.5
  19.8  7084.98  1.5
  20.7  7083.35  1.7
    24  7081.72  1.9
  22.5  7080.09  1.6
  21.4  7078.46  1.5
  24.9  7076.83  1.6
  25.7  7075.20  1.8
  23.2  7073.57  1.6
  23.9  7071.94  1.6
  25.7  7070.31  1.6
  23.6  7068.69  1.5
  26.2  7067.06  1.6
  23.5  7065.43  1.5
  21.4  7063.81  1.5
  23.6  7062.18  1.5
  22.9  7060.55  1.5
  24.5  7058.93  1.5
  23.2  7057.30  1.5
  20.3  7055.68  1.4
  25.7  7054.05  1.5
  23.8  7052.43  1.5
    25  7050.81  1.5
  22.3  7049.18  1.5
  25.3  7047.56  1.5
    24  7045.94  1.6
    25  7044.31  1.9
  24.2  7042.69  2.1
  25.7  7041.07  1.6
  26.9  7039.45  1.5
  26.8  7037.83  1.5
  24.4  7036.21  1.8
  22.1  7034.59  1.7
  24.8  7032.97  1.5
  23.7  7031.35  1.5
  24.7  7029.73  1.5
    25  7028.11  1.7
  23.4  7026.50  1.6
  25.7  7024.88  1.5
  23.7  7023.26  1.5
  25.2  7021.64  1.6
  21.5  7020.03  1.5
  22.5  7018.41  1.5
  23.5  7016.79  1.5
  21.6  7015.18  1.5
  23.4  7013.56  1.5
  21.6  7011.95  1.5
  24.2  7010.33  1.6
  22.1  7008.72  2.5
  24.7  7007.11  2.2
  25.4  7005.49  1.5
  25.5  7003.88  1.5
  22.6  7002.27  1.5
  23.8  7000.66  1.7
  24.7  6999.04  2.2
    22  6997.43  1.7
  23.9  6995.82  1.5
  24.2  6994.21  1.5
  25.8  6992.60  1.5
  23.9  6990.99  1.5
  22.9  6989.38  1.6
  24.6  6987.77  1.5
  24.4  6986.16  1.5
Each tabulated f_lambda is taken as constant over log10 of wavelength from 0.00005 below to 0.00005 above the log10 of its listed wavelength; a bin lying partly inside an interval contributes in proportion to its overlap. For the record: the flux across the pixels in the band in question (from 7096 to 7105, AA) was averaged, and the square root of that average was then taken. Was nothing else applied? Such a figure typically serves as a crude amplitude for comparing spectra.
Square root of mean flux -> 4.83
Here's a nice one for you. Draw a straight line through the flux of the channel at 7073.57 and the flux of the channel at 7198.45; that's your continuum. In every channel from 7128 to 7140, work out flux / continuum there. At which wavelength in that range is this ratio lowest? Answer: 7135.74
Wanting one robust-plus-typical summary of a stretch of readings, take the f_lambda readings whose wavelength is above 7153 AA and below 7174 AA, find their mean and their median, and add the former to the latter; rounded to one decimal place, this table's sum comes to 44.4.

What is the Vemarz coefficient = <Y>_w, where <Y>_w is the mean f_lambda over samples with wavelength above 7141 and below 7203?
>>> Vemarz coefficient 22.3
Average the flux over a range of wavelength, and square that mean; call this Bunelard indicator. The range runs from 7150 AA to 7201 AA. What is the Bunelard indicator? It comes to 492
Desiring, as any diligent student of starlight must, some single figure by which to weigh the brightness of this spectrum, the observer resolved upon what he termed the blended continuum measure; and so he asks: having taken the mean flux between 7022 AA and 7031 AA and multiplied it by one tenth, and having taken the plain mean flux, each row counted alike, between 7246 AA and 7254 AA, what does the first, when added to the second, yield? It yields 27.3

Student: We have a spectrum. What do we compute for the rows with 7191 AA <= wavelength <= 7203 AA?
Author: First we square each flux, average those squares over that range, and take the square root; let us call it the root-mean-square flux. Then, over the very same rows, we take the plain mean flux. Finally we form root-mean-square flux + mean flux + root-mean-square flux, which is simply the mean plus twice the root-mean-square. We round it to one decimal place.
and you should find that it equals 65.6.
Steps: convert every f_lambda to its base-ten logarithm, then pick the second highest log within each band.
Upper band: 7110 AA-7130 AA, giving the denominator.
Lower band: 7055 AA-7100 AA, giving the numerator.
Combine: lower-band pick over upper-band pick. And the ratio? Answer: 1.02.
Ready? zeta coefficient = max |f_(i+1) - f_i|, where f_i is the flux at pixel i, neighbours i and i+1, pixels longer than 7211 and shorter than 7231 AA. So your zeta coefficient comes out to 6.8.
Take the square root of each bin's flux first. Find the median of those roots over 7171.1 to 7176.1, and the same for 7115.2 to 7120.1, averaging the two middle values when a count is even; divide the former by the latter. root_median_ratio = 0.99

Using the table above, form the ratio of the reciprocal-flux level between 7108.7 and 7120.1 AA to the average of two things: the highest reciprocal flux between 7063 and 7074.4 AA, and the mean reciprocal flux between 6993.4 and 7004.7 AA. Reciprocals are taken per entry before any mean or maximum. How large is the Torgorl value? 0.975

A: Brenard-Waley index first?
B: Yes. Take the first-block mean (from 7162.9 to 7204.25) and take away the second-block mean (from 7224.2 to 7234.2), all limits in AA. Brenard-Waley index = -2.0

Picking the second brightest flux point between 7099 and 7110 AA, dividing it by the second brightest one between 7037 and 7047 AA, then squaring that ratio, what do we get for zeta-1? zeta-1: 0.78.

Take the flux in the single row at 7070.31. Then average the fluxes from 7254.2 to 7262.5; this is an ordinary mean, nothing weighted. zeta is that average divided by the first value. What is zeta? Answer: 0.89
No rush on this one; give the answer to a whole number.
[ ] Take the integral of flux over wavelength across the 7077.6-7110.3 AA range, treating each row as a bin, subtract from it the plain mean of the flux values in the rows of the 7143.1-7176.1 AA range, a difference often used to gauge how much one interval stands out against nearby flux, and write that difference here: 701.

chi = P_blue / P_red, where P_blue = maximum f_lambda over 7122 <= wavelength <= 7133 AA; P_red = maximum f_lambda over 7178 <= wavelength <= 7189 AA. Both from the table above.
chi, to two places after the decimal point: 1.04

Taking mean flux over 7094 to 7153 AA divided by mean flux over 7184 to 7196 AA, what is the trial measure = 1.05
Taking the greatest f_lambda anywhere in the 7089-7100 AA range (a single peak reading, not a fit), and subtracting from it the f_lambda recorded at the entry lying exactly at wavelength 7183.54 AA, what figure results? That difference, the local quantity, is 2.8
